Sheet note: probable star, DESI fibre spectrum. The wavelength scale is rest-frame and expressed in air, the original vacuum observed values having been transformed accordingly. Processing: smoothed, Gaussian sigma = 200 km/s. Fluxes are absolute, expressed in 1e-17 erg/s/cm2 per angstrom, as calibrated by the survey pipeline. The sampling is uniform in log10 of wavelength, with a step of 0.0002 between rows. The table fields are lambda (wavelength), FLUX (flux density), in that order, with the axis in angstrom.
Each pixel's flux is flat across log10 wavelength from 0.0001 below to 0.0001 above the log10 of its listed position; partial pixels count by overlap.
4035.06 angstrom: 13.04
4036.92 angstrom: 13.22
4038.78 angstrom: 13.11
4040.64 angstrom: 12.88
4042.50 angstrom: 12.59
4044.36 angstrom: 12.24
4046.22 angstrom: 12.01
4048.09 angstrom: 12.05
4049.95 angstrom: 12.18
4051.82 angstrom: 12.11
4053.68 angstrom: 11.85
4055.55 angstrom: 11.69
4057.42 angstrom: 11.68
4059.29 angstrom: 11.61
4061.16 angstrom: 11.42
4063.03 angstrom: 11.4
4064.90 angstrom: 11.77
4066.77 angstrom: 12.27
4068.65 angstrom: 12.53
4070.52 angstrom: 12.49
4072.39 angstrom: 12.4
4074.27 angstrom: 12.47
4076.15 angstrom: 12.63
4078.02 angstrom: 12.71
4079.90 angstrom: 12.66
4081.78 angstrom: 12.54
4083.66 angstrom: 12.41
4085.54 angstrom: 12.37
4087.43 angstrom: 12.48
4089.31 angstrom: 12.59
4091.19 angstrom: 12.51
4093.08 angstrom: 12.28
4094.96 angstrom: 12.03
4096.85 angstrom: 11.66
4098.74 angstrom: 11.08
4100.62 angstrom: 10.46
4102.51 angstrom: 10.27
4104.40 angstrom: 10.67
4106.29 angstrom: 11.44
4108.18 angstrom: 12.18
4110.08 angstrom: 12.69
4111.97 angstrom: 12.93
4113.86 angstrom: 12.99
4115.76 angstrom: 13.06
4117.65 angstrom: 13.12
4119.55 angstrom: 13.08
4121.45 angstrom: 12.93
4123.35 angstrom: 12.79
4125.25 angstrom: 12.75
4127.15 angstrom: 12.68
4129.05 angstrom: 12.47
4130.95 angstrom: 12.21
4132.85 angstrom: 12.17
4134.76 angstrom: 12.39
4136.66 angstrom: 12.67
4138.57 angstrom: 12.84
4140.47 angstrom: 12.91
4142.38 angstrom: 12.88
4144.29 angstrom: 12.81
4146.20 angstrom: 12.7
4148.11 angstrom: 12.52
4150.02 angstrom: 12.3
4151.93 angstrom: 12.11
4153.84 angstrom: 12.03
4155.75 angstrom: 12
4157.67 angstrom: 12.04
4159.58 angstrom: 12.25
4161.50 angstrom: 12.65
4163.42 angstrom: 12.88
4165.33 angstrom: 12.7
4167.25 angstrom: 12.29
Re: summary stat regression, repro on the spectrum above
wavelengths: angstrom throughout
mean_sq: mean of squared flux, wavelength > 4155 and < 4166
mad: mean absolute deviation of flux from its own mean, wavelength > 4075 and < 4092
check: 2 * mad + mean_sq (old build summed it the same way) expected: 155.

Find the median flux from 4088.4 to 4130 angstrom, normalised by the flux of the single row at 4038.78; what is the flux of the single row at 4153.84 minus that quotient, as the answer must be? 11.1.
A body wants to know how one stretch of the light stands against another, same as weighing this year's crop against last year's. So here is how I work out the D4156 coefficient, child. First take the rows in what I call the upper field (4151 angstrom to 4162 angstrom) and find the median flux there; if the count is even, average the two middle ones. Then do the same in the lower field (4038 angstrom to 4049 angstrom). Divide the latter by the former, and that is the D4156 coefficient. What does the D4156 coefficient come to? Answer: 1.03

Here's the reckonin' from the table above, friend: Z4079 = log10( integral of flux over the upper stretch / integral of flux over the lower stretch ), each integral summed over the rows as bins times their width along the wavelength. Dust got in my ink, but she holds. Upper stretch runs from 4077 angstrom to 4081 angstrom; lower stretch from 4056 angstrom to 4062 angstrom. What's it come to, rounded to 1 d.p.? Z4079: -0.1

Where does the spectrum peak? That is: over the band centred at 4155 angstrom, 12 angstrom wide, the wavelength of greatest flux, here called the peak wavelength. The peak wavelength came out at 4150.02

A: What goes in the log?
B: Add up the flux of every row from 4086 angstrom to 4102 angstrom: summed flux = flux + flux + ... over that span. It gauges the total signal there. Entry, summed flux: 95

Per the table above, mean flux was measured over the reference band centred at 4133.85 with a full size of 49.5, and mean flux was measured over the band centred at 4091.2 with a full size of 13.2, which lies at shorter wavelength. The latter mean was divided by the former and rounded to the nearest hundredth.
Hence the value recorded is 0.97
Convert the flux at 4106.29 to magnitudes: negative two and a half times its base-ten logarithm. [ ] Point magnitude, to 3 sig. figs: -2.65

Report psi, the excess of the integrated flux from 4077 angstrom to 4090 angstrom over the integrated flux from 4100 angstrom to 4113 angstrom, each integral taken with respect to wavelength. 13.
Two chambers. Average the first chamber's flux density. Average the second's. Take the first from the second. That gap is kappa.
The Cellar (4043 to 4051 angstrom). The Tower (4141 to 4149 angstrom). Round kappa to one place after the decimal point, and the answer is 0.6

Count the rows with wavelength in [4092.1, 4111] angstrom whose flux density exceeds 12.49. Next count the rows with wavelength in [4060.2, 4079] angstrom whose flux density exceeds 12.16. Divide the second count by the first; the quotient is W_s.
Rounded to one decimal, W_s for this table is 7.0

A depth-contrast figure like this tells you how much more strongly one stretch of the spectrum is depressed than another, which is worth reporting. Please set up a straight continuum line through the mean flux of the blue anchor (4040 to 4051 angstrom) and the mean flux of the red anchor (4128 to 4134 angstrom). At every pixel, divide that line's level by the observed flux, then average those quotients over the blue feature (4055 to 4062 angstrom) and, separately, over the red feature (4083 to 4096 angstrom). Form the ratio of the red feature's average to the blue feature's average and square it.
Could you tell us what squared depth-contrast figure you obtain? 0.88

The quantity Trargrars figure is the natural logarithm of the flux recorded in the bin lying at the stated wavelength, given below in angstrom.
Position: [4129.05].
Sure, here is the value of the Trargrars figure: 2.52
